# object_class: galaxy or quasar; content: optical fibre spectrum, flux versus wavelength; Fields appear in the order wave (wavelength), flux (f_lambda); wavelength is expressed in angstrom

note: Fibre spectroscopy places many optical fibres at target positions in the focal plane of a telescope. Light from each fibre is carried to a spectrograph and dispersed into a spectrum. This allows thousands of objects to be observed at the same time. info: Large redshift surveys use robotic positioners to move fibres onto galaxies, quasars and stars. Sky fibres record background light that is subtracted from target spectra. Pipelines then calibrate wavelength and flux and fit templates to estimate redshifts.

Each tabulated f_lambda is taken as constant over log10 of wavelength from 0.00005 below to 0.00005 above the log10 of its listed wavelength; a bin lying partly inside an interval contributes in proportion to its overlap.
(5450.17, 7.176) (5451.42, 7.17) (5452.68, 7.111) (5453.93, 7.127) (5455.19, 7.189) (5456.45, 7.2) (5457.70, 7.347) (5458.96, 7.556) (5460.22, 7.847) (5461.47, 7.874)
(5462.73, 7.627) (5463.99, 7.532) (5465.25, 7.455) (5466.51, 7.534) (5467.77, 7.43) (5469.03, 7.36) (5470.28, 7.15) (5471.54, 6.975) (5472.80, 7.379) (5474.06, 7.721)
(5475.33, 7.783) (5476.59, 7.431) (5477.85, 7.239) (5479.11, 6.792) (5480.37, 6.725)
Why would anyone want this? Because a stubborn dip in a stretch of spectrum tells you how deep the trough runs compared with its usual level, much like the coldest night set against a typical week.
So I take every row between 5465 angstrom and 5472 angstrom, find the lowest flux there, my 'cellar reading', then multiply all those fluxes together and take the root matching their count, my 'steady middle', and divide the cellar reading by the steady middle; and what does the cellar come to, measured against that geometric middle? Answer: 0.954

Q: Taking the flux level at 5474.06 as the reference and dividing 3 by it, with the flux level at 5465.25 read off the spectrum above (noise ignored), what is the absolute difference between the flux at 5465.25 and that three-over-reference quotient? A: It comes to 7.07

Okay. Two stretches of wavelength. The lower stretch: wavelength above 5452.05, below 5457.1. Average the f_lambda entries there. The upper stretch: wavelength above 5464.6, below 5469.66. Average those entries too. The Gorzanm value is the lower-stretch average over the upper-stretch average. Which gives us 0.96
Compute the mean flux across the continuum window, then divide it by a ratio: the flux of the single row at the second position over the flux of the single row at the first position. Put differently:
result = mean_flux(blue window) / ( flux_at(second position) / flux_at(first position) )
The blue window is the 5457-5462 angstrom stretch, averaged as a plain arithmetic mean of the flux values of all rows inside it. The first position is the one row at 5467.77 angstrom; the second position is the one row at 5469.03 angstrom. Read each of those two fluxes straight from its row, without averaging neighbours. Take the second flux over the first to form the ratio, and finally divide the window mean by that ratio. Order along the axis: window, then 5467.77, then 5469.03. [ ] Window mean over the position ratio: 7.73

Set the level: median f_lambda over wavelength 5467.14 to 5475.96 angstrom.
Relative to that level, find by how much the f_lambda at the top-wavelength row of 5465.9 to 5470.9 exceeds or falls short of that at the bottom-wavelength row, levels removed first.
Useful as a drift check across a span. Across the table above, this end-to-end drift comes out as -0.38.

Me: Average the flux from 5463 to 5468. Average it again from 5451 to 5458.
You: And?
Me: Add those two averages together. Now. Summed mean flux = 14.68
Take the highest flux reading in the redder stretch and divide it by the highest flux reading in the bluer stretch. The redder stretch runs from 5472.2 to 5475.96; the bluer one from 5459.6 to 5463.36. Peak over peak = 0.99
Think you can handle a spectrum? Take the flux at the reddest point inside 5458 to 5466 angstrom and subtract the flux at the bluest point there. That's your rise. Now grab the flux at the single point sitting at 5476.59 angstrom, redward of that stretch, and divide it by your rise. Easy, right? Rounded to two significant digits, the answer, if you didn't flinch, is -74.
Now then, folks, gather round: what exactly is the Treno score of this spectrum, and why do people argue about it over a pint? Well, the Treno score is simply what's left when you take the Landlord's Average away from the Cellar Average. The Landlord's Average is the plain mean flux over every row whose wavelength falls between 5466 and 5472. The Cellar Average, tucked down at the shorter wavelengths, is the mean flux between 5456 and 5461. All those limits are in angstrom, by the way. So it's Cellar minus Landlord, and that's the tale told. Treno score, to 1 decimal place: 0.2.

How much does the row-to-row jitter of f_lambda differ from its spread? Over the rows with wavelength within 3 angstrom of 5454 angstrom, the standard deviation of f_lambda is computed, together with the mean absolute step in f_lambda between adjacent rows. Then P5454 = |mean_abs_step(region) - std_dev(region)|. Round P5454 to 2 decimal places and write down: 0.00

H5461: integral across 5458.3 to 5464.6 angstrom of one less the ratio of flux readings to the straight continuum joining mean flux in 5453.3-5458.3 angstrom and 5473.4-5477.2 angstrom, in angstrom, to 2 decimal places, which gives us -0.30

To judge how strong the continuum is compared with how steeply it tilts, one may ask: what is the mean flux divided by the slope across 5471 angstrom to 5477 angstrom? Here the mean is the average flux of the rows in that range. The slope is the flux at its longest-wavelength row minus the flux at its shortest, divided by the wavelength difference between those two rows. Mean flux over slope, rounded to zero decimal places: 83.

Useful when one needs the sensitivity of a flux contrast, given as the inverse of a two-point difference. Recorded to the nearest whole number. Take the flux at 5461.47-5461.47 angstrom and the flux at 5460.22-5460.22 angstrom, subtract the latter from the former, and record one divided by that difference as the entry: 37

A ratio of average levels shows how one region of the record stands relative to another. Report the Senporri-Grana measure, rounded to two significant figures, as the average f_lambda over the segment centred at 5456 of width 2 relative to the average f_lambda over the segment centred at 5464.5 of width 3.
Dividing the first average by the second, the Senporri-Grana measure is 0.96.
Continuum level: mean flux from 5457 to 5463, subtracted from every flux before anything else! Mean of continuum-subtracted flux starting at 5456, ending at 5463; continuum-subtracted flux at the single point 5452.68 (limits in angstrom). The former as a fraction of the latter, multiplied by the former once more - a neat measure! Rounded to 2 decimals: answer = -0.01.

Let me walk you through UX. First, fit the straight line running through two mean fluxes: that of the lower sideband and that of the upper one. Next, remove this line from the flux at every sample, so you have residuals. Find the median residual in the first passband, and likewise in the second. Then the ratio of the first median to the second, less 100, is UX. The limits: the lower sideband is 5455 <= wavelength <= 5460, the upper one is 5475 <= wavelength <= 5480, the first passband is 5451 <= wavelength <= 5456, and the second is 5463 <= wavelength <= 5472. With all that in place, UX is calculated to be -102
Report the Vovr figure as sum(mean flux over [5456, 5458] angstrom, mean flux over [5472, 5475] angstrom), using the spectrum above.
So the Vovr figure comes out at 14.8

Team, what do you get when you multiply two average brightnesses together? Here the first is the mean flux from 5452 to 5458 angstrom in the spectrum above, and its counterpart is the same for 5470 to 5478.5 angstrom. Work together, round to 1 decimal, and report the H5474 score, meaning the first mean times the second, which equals 53.1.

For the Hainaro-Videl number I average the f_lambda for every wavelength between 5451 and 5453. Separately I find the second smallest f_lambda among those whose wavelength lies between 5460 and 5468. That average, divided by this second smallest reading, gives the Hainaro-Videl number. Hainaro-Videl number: 0.96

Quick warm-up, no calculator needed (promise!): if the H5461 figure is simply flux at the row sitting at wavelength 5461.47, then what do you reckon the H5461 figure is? 7.874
